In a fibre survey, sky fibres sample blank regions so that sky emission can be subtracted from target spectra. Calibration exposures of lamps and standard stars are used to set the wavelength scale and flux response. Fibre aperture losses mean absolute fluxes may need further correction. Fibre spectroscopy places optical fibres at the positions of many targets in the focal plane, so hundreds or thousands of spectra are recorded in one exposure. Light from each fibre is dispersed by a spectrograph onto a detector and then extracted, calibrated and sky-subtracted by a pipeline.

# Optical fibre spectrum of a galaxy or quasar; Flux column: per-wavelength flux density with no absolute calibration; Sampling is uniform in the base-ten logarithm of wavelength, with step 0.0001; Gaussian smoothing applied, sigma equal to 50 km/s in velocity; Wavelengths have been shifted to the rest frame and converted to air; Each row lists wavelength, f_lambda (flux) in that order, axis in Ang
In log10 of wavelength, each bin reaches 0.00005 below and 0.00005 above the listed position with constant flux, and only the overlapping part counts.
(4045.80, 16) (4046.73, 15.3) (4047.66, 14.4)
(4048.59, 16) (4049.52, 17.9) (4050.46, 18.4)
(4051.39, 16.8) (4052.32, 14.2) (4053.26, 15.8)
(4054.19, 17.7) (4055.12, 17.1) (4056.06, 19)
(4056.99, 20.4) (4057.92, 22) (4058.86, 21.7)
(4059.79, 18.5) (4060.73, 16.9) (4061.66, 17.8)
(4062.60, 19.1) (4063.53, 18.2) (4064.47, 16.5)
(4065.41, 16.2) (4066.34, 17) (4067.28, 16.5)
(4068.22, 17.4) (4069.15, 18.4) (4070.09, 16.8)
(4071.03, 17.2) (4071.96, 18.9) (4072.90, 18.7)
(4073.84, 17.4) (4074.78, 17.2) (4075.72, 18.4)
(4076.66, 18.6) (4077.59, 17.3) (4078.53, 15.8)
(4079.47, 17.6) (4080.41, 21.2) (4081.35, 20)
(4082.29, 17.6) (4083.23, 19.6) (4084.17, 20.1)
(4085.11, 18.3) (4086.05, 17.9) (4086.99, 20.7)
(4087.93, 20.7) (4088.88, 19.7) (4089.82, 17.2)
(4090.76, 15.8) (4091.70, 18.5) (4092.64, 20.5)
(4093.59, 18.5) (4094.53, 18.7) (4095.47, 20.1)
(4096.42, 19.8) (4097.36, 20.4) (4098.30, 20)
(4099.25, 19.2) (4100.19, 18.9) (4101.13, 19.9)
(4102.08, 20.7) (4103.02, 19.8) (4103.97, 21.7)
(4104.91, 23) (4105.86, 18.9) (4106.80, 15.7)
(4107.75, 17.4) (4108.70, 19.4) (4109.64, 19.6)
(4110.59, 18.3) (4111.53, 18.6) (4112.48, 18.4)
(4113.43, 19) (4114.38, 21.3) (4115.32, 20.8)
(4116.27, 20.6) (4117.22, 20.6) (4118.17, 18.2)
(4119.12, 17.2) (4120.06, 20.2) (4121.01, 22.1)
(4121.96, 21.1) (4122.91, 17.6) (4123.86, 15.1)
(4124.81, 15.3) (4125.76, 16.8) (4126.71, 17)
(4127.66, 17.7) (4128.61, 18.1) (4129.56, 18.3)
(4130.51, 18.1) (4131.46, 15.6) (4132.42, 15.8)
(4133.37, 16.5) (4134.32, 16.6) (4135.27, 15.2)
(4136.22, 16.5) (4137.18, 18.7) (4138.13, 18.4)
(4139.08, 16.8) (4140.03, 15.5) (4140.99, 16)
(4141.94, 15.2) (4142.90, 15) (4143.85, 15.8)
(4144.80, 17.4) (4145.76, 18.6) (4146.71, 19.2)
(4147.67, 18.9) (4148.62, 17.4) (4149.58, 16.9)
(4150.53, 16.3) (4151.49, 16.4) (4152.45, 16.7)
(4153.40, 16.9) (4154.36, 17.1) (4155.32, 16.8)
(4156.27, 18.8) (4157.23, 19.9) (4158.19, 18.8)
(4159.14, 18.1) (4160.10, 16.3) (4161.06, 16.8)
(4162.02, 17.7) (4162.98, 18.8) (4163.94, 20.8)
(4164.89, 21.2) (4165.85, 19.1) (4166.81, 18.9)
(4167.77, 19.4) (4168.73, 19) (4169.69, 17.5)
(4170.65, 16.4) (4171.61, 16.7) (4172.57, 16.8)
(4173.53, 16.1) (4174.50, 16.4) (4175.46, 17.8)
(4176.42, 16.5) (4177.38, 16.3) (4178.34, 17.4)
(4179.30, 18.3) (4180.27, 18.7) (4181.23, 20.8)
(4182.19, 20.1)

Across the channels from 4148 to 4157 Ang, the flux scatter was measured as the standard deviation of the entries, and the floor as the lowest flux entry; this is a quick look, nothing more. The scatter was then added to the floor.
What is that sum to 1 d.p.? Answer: 17.0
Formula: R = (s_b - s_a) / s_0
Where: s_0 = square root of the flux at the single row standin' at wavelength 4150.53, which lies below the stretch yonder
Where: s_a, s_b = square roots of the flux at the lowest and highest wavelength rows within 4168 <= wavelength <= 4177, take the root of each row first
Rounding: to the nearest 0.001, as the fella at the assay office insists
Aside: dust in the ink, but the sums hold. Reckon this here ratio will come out -0.074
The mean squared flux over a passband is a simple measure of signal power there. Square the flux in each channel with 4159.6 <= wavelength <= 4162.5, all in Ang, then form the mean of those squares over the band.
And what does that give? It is 287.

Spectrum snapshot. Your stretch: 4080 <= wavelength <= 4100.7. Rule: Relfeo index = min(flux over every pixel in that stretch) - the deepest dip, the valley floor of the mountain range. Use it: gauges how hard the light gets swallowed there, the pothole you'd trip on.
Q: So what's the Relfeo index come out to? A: 15.8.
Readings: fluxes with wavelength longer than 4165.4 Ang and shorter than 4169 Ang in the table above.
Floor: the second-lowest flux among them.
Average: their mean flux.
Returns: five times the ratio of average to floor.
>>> 5.03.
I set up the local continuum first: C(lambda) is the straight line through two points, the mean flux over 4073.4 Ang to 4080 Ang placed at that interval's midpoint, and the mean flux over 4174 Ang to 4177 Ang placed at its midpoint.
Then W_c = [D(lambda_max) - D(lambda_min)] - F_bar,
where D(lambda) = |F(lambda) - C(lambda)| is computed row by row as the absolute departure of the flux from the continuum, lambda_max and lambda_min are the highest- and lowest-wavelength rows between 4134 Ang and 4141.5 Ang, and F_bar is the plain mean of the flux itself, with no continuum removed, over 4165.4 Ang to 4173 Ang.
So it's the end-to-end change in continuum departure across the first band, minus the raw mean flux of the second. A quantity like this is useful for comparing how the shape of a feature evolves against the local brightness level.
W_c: -17.4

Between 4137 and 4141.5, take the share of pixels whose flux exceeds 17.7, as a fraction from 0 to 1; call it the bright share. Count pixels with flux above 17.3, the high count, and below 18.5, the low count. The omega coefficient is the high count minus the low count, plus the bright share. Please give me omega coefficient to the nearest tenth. -1.6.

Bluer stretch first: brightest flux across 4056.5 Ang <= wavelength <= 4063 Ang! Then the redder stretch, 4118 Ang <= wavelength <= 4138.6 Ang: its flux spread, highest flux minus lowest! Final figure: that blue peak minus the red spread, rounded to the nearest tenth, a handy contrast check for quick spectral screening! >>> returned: 15.0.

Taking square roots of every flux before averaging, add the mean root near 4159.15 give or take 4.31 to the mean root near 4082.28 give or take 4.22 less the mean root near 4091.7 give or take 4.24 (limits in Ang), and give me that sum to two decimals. 4.22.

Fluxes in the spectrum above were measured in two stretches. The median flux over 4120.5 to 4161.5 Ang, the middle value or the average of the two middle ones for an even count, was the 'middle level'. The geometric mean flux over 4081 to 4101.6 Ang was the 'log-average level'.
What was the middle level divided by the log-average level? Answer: 0.88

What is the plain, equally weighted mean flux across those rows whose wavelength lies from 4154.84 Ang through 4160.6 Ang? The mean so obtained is 18.1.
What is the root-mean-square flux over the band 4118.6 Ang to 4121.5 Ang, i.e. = 19.9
